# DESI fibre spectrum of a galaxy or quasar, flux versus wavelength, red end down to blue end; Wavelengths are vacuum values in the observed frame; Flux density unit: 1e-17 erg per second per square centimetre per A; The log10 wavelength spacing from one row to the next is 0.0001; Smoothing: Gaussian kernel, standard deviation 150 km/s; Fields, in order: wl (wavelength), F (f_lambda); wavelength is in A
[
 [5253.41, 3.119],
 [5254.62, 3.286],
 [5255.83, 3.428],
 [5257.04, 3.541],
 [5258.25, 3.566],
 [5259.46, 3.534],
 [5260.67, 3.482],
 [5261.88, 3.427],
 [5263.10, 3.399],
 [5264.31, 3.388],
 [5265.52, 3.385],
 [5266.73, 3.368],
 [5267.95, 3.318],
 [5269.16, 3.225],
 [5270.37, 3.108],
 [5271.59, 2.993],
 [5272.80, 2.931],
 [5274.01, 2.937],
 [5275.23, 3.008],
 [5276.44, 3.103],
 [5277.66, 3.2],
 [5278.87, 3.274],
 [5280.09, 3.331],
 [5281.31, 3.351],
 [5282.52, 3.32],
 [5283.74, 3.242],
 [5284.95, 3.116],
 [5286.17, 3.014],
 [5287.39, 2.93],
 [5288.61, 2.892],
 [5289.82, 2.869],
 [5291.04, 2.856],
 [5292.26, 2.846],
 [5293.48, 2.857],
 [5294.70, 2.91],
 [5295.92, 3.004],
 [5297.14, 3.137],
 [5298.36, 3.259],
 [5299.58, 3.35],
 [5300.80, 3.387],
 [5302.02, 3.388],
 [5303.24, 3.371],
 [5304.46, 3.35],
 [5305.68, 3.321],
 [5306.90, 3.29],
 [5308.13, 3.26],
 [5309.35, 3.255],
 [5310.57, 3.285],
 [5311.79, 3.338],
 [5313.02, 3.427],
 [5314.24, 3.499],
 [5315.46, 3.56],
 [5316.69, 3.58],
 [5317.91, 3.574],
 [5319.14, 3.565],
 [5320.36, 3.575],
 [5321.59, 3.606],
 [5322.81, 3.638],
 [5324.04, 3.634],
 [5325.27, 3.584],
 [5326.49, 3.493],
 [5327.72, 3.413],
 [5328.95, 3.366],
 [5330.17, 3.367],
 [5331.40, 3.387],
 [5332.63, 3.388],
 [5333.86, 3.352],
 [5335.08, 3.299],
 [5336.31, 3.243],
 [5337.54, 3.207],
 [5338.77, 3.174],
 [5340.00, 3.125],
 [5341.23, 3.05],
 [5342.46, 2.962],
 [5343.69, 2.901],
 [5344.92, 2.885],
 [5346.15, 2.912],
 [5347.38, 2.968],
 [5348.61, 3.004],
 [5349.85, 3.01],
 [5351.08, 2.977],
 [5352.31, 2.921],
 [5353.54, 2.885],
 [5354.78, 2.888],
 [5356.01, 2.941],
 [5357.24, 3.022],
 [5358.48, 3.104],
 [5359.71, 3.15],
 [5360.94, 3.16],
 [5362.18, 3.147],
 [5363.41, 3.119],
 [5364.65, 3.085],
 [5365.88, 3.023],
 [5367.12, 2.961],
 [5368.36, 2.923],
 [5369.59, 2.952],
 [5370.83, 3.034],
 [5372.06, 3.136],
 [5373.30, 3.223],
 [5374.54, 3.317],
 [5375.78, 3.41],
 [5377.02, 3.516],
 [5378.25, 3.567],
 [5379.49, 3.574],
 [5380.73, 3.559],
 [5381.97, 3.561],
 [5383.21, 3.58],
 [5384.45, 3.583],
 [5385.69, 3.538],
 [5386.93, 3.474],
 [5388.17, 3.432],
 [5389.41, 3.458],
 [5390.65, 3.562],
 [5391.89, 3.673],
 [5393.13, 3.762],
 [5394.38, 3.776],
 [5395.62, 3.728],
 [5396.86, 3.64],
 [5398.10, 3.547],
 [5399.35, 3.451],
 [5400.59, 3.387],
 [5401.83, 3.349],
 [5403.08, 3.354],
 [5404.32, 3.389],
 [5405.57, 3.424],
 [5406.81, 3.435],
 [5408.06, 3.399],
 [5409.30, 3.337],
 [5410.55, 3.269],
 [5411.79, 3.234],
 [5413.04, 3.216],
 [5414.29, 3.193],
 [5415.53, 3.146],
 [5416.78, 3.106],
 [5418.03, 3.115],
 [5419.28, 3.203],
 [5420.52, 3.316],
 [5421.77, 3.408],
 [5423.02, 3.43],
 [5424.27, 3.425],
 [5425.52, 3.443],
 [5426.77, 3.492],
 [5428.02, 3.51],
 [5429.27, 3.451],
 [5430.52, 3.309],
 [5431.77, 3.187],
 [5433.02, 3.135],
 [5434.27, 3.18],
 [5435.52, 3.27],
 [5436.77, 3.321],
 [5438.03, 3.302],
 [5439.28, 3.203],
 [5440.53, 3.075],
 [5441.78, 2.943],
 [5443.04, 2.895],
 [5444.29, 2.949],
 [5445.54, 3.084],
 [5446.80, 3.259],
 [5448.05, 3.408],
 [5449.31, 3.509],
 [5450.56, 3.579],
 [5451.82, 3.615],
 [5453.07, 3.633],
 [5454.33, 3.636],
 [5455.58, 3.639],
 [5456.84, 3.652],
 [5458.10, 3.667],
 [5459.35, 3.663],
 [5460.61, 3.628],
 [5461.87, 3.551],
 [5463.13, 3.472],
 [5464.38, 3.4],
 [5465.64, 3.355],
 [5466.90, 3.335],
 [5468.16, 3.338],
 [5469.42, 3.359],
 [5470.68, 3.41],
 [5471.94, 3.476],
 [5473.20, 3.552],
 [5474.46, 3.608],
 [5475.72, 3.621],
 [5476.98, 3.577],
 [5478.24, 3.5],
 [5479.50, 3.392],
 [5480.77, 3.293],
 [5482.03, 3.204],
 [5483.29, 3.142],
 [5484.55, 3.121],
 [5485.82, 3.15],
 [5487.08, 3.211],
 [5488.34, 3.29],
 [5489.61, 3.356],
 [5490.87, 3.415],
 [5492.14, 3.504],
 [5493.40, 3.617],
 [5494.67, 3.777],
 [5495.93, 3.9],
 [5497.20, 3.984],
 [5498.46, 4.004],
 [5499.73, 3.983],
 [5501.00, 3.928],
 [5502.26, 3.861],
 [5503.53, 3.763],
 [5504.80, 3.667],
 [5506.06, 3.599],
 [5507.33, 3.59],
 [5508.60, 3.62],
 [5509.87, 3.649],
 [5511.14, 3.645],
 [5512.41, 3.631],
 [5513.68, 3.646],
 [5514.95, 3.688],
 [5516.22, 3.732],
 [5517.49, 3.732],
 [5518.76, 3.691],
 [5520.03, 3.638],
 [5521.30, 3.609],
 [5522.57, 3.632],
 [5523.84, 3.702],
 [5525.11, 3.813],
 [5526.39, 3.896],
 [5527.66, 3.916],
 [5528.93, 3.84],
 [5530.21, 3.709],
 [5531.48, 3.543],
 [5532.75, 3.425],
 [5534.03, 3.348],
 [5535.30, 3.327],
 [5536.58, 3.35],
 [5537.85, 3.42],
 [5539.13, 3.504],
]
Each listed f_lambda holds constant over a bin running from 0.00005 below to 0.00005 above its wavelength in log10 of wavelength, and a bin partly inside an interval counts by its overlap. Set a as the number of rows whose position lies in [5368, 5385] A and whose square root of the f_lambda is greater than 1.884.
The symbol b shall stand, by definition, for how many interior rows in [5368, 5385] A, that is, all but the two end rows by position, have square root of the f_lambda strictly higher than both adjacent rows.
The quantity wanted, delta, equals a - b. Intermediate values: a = 6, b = 1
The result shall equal 5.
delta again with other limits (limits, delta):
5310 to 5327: 7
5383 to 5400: 6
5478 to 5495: 2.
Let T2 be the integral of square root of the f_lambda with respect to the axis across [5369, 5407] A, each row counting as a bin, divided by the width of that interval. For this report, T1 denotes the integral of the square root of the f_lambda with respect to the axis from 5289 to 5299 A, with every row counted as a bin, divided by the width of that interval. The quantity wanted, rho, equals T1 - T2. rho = -0.14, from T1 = 1.72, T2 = 1.86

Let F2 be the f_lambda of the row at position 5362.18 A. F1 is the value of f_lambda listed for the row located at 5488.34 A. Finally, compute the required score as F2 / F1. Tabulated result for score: 0.96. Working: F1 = 3.29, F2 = 3.147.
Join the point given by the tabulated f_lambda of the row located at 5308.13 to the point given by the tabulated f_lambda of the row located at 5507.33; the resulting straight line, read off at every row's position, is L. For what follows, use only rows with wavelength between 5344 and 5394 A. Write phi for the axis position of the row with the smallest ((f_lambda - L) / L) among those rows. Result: 5353.54 A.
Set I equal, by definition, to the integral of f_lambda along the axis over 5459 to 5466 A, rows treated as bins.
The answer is 24.6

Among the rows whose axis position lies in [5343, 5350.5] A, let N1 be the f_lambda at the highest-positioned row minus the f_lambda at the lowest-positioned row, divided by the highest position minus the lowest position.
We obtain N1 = 0.018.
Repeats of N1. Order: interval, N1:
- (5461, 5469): -0.034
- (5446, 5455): 0.050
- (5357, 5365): 0.009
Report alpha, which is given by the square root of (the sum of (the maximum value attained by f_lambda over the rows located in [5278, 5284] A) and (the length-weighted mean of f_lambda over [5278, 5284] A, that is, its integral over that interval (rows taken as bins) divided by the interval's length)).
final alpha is 2.58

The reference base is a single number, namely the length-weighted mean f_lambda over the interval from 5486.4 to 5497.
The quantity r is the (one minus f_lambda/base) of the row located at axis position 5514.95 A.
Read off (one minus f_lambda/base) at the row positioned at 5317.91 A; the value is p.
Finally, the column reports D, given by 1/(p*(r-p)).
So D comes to 2301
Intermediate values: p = -0.01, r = -0.05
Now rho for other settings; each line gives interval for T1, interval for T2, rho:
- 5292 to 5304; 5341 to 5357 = 0.06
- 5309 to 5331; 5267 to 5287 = 0.09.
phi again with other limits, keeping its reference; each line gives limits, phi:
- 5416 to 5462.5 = 5443.04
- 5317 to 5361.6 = 5353.54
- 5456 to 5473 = 5466.90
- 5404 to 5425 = 5416.78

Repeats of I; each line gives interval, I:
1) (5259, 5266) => 24.0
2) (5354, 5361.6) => 23.1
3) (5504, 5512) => 29.0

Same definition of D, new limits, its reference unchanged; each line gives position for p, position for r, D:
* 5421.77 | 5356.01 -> 225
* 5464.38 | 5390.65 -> -606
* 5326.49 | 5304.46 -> 2590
